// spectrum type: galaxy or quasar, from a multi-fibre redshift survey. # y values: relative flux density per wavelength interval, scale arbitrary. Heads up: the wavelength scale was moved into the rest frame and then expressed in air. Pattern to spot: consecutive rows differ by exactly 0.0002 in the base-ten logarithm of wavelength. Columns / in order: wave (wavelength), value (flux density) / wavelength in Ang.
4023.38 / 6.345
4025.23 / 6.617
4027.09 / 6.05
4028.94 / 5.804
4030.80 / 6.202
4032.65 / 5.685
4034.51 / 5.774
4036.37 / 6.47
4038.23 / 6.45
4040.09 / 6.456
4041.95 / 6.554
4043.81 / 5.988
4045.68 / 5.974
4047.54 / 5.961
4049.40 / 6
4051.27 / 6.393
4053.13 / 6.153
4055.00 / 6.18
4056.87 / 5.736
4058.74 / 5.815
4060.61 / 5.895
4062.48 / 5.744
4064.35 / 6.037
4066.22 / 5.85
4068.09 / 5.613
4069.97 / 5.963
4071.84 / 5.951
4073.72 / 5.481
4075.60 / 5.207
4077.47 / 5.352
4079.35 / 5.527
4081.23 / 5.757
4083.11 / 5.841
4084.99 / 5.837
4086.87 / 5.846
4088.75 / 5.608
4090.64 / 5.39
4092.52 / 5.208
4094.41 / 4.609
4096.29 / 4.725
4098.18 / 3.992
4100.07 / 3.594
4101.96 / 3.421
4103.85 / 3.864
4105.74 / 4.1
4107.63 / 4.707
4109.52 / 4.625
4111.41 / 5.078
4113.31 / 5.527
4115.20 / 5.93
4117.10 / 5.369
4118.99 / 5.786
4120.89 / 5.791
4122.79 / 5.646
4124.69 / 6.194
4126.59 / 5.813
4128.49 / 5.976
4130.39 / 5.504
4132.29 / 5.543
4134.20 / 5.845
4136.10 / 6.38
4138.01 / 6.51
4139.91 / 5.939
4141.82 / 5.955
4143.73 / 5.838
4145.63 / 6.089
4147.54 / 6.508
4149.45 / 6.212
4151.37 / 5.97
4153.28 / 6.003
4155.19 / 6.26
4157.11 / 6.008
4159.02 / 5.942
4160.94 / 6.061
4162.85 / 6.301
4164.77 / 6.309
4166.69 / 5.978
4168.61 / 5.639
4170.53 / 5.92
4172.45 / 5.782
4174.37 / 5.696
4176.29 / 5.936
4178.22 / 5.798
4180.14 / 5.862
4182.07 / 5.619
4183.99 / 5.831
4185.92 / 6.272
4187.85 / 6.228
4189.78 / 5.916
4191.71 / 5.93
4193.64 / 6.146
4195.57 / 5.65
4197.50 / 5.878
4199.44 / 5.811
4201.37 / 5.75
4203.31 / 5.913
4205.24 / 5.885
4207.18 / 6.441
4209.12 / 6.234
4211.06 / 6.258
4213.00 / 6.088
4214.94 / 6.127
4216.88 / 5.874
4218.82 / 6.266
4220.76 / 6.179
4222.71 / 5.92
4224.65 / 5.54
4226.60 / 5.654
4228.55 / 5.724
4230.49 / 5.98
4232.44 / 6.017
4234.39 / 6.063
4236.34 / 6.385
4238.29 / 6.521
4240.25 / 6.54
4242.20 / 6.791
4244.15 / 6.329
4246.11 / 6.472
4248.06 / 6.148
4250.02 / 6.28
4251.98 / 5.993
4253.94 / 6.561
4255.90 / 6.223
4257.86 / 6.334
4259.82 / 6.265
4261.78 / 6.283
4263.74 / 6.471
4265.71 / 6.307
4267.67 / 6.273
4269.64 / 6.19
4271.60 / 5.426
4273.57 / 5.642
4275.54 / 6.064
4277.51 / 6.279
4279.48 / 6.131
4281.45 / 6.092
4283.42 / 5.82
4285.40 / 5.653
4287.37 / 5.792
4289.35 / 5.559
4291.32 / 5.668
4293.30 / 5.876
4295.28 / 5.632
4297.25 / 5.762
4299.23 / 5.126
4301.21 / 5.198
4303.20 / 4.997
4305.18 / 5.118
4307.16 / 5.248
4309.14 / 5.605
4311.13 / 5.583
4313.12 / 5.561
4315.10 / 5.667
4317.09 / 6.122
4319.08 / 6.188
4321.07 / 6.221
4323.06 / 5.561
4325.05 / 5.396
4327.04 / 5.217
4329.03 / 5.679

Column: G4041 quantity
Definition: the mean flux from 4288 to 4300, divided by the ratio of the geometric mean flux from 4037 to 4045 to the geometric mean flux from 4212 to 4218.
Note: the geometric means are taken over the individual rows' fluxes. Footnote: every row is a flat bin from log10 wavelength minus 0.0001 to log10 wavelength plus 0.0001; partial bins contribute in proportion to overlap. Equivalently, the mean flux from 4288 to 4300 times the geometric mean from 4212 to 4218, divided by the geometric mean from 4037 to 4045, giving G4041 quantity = 5.3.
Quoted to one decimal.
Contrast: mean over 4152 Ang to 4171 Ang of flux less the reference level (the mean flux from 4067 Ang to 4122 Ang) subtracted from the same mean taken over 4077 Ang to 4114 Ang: -1.1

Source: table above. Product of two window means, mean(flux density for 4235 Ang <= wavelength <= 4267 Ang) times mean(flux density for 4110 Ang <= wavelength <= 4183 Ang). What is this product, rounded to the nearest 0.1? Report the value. 37.6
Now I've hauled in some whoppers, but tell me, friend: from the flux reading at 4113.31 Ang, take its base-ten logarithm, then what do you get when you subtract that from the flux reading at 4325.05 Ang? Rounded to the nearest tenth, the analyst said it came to 4.7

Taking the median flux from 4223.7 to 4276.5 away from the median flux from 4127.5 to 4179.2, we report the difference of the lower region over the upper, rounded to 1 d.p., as -0.3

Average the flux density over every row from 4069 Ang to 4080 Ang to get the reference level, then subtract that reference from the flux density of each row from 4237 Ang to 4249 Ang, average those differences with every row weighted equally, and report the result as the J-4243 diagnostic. 0.89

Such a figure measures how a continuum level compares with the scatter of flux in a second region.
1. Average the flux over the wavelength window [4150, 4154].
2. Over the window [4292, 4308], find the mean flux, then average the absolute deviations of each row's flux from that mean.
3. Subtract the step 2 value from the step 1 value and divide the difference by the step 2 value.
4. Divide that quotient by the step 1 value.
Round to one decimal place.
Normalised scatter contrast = 3.3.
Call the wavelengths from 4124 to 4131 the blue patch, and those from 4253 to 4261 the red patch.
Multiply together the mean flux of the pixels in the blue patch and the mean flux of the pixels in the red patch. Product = 37.3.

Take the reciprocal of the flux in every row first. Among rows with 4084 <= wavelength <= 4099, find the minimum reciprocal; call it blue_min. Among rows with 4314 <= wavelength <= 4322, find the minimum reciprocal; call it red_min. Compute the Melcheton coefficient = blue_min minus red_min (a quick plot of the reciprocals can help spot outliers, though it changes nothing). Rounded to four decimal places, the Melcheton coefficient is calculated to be 0.0103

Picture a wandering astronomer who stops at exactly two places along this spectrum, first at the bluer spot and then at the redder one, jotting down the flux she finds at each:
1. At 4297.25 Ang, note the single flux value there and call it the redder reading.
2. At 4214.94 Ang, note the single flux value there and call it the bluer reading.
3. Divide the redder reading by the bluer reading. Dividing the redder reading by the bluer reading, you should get 0.94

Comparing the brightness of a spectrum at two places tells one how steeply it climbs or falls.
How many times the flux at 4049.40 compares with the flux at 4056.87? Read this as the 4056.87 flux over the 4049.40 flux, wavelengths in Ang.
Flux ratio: 0.96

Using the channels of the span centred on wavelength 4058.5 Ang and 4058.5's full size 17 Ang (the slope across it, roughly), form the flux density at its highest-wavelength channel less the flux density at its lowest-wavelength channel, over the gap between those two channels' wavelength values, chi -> -0.04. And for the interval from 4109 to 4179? 0.02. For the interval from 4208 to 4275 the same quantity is -0.01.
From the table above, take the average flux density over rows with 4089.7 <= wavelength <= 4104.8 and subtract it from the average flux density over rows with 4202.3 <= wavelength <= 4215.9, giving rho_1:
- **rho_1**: 1.8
